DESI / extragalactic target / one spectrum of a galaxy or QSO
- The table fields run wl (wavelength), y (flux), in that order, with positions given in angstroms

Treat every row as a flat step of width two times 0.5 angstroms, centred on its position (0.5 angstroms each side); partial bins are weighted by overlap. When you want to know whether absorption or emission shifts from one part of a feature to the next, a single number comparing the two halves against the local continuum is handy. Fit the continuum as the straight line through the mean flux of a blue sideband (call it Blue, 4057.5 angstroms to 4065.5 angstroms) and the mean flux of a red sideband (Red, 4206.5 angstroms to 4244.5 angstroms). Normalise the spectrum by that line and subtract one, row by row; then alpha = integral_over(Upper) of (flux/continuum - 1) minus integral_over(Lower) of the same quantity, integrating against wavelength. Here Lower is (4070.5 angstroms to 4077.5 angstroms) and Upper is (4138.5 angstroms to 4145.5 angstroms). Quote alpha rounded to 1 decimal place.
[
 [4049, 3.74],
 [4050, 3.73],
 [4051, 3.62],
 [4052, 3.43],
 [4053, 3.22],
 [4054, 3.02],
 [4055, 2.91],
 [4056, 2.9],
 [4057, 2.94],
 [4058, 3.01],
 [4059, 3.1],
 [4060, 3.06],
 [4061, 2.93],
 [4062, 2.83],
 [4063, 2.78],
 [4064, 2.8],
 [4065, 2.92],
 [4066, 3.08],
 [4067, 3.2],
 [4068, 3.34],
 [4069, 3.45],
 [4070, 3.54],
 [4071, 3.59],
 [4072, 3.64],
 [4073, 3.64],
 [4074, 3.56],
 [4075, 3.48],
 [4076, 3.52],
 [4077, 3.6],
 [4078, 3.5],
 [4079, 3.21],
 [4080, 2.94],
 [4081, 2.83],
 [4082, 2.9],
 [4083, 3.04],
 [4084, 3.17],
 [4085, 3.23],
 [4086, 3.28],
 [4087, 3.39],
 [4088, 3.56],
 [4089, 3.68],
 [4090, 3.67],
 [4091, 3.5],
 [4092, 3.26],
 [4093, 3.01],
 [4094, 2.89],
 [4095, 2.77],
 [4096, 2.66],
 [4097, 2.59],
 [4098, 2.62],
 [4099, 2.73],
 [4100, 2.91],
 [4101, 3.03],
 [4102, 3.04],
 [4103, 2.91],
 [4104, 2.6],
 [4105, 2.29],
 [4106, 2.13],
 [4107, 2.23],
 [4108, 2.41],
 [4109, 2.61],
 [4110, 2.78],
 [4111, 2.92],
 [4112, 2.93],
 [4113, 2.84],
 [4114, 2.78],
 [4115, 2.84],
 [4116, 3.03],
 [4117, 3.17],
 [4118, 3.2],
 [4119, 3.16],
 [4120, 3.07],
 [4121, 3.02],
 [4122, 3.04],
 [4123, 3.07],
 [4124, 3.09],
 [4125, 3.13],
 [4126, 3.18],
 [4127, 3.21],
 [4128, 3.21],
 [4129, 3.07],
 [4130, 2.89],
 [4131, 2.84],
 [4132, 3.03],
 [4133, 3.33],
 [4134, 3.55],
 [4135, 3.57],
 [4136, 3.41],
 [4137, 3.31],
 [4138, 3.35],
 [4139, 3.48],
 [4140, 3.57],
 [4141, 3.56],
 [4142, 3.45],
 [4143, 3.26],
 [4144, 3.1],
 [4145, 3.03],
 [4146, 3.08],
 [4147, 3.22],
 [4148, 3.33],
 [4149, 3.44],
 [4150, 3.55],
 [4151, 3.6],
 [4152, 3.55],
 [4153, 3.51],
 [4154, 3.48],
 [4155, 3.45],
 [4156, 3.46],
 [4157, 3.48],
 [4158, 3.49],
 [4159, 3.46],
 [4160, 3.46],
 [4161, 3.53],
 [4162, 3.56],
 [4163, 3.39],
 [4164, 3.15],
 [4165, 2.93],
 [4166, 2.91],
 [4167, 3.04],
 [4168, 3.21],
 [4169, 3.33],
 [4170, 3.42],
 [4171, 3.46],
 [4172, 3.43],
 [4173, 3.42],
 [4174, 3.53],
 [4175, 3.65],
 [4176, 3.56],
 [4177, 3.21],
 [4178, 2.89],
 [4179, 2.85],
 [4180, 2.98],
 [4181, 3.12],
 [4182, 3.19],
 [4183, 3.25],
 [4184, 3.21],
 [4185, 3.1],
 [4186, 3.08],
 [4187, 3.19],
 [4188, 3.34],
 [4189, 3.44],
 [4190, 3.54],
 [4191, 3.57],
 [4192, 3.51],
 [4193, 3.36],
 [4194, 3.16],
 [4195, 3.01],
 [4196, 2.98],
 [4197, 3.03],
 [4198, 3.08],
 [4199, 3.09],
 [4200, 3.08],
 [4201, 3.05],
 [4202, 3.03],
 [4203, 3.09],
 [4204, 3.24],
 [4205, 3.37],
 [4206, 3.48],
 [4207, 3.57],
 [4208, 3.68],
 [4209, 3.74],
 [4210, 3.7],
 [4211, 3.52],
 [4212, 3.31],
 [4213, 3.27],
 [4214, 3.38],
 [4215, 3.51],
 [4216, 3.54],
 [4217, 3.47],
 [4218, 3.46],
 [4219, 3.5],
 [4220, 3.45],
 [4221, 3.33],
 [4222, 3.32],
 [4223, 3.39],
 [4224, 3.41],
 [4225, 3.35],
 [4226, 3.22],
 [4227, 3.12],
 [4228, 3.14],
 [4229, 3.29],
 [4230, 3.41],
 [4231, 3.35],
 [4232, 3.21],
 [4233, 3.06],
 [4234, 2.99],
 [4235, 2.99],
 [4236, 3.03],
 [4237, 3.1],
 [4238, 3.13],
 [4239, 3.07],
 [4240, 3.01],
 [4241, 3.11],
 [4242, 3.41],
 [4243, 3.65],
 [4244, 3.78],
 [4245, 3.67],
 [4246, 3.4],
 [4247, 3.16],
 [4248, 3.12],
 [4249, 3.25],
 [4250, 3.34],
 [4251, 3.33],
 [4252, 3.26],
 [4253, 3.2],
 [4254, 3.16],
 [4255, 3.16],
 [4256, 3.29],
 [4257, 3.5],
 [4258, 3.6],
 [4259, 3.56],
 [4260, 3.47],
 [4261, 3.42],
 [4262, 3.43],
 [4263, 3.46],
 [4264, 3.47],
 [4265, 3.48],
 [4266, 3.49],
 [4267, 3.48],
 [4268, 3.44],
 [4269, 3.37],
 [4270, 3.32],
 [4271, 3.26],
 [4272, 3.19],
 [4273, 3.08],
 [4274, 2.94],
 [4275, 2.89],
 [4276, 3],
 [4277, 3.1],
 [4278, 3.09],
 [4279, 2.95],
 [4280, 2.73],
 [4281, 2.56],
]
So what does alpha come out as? -1.0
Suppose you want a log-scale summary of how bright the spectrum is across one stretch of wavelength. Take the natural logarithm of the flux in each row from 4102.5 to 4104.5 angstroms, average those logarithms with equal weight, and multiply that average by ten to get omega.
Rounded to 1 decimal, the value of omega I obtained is 10.1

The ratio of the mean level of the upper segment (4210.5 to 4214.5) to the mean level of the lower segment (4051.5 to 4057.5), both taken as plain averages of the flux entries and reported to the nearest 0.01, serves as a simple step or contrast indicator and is 1.10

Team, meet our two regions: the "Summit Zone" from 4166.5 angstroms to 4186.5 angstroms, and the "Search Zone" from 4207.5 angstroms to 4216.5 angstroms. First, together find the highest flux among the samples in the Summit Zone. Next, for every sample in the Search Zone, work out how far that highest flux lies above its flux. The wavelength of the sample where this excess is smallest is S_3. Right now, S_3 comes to 4209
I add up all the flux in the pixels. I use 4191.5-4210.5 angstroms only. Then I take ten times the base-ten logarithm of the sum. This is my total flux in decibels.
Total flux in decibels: 17.9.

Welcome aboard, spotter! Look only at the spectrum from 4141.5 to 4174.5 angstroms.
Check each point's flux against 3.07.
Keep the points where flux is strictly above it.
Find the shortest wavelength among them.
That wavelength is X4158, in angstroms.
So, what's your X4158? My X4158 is 4142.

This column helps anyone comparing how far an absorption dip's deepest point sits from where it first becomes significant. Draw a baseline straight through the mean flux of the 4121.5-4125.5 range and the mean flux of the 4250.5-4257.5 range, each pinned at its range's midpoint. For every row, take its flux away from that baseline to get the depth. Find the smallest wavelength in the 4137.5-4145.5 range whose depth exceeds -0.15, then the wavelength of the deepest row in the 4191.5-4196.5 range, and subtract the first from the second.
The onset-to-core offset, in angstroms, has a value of 53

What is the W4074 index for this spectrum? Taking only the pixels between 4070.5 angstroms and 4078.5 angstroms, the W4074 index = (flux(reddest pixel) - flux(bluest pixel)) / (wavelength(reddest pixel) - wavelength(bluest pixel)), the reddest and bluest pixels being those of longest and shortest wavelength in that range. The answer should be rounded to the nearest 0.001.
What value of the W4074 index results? -0.013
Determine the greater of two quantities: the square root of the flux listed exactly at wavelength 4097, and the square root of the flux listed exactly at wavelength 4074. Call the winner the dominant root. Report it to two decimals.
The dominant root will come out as 1.89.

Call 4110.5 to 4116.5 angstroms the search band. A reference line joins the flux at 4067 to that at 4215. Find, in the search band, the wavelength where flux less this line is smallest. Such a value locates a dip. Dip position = 4114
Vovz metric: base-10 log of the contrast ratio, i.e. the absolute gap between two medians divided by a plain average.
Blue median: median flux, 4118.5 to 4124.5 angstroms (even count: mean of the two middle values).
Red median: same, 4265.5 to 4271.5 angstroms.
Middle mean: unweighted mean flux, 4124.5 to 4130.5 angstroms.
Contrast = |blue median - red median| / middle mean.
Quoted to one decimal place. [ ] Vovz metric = -1.0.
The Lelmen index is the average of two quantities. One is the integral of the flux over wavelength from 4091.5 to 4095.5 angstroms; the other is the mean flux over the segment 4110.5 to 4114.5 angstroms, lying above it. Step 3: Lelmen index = 7.40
